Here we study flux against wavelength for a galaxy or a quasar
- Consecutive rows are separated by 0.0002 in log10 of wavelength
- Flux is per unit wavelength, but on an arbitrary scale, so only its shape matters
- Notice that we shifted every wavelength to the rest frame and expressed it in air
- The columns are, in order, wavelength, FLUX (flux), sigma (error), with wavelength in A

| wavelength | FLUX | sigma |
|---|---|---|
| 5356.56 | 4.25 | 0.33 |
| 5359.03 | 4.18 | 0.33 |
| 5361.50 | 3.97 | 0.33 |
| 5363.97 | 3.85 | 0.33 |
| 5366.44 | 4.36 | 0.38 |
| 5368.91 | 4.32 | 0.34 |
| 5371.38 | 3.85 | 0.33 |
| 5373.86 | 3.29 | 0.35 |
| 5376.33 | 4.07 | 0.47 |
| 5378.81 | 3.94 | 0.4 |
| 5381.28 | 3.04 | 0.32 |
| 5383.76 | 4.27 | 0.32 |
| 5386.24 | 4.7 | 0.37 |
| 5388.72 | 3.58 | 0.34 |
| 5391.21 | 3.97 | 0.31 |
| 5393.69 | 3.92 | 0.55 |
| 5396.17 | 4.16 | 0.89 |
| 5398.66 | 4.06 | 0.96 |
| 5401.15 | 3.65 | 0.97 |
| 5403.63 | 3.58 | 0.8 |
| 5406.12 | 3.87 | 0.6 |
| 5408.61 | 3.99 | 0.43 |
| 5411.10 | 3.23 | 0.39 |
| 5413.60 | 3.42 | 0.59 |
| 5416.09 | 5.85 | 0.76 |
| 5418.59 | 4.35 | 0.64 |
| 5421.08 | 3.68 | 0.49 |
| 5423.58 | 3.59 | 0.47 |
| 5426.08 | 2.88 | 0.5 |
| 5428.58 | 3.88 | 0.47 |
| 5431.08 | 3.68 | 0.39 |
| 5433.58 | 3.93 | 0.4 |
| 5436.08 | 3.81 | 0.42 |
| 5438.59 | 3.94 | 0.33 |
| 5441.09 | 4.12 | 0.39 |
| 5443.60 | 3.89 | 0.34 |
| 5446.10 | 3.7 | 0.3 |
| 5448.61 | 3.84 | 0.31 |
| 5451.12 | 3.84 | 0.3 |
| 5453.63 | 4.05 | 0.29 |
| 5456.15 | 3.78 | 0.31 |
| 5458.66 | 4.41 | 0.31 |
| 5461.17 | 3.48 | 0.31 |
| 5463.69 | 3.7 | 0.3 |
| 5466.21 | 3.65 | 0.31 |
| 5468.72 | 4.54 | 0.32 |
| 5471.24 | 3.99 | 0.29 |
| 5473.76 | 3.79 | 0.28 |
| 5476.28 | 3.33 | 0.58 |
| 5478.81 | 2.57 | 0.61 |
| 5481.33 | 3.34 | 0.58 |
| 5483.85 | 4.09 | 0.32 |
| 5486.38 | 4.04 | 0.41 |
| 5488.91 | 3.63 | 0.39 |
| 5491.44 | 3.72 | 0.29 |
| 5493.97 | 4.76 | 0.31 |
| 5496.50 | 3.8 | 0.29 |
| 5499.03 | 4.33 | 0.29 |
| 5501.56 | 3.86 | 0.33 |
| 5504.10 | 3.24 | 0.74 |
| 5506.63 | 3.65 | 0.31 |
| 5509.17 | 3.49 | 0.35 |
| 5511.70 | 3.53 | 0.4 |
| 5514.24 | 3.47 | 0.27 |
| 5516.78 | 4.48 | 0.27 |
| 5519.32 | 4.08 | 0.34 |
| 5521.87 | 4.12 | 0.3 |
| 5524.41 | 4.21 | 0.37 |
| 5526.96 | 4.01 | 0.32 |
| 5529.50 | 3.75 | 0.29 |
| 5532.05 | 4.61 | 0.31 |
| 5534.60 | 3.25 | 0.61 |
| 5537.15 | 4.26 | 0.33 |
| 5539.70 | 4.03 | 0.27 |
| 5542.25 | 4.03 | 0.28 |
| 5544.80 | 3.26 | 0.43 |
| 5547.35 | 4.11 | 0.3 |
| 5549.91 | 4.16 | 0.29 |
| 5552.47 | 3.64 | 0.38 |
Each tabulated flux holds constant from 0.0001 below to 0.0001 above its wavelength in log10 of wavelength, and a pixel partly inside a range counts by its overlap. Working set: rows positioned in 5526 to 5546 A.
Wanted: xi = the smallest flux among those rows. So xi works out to 3.25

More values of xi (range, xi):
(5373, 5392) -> 3.04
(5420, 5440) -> 2.88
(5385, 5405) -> 3.58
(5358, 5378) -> 3.29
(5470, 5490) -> 2.57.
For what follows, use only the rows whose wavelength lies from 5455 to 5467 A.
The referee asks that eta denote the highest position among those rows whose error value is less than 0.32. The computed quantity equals 5466.21 A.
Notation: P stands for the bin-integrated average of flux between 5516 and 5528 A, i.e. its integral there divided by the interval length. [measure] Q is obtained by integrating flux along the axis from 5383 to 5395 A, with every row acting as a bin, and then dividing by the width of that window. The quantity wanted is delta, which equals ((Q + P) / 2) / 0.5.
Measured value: 8.25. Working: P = 4.17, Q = 4.08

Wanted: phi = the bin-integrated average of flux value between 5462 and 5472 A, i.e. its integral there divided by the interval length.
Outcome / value 3.95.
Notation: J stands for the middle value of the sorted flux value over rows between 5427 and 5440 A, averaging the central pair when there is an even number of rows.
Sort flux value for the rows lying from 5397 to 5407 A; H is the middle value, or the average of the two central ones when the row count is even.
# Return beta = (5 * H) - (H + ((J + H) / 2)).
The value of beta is 11.2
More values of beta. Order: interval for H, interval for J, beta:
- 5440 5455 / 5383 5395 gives 11.5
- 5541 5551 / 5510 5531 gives 12.2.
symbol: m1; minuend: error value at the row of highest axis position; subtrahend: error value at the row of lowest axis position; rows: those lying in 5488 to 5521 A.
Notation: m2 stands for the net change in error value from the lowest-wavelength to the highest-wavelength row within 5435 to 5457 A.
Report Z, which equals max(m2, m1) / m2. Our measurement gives 0.5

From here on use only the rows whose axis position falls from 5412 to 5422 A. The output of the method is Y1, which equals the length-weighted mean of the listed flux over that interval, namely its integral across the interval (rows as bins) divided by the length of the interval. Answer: 4.3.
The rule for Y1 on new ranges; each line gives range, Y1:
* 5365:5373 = 4.1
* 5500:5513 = 3.6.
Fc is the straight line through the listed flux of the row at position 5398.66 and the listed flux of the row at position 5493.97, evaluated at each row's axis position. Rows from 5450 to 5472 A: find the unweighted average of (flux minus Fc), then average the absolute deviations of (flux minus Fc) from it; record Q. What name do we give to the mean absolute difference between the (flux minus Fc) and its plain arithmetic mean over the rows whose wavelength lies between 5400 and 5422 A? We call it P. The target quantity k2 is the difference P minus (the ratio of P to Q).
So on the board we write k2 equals -1.36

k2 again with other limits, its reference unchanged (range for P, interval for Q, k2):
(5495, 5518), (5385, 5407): -0.92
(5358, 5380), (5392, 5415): -0.60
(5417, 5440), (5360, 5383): -0.49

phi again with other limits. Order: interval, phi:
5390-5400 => 4.02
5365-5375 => 3.96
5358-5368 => 4.10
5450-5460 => 4.02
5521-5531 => 4.03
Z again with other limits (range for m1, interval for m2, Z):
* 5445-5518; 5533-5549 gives 0.1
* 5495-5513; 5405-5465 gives -0.4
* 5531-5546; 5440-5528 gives -1.7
